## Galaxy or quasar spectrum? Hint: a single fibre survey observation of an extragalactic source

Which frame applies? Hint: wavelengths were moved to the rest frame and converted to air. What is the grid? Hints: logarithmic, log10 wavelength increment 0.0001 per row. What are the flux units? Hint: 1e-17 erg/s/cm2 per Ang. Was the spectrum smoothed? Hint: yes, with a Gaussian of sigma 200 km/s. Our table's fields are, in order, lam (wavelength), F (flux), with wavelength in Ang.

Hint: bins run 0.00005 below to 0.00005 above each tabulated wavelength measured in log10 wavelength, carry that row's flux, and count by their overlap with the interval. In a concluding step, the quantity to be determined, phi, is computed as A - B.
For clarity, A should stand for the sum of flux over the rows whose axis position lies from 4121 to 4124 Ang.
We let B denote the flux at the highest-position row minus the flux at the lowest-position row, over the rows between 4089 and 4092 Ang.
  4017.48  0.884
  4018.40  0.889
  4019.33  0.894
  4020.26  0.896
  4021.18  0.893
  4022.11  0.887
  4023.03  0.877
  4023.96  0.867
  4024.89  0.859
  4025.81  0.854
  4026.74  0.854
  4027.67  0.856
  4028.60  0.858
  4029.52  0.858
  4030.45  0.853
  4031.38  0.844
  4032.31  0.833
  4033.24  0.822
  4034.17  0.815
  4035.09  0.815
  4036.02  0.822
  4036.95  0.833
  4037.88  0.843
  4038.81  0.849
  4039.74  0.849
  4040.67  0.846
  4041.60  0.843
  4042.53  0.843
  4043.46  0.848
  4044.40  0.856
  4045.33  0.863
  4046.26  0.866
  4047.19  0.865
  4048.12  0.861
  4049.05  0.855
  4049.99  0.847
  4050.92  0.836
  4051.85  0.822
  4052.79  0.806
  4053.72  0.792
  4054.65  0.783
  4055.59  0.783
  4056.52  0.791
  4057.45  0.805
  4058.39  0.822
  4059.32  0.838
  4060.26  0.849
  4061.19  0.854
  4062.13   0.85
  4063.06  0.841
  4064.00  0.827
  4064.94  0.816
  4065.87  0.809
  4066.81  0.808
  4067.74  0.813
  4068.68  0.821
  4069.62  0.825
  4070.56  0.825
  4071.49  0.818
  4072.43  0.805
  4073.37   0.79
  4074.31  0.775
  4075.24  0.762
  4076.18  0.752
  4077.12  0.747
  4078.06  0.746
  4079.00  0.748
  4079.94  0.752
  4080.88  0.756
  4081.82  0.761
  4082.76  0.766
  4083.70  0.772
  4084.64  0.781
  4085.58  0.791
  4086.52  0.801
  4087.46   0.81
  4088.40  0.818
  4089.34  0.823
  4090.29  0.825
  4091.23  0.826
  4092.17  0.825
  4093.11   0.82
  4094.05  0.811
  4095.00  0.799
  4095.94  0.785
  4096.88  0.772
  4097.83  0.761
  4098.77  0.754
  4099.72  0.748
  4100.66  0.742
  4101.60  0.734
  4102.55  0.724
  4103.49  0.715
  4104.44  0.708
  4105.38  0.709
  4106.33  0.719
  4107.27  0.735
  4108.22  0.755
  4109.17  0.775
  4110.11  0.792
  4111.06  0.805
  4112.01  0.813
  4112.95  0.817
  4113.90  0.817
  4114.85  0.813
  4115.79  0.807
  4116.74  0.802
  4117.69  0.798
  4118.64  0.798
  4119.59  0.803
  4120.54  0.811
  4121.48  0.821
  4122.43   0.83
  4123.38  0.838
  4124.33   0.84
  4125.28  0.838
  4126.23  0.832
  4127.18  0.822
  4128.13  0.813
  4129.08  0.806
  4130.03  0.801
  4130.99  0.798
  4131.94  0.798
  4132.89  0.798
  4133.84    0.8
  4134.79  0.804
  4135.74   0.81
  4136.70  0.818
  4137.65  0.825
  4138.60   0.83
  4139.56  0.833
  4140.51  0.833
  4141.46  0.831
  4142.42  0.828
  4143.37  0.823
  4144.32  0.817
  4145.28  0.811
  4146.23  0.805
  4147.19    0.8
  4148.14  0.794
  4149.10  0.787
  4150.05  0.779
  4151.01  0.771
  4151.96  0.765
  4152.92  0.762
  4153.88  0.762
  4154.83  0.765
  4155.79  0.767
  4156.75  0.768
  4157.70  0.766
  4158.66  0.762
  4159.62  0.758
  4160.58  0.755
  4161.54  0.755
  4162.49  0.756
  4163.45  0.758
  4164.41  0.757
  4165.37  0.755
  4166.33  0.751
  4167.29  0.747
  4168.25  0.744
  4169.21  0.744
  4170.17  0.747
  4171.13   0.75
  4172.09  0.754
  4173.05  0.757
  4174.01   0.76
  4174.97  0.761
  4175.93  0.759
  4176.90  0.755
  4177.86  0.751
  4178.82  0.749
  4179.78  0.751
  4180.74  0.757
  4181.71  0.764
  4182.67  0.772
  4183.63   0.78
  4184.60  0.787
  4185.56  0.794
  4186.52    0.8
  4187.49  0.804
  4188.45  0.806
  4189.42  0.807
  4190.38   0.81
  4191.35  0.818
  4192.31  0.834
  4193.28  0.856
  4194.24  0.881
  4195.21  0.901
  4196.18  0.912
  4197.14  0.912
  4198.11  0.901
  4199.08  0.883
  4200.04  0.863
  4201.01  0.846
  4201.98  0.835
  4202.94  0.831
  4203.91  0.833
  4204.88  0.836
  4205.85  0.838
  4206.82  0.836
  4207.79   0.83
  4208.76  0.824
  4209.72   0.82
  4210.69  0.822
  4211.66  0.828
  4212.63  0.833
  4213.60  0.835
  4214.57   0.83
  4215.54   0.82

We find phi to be 2.49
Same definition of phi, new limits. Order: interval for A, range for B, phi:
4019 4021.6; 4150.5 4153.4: 2.69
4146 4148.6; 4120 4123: 2.38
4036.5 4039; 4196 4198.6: 2.54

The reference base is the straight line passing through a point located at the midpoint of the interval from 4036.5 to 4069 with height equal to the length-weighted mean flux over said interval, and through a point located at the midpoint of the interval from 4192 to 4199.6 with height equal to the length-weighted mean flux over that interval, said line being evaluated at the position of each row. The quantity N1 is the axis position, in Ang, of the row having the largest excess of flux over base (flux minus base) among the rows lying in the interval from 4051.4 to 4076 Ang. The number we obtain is 4061.19 Ang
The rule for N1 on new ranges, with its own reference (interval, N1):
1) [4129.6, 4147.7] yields 4139.56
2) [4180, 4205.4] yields 4196.18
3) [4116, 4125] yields 4124.33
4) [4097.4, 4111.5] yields 4111.06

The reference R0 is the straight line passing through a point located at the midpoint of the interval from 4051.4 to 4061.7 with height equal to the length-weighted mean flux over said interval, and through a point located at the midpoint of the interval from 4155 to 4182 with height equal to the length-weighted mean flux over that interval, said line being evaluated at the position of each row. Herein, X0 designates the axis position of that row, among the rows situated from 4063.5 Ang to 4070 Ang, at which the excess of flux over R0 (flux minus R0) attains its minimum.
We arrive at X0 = 4066.81 Ang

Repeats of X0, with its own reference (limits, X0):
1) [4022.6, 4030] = 4025.81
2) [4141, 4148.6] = 4148.14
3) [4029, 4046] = 4034.17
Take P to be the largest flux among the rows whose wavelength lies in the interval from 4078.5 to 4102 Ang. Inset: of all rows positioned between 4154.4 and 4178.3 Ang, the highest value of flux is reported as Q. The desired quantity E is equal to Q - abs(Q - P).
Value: 0.71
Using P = 0.826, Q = 0.768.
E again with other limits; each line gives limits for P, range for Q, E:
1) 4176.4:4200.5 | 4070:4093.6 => 0.74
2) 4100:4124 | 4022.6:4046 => 0.84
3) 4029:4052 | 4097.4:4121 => 0.77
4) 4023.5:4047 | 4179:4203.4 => 0.87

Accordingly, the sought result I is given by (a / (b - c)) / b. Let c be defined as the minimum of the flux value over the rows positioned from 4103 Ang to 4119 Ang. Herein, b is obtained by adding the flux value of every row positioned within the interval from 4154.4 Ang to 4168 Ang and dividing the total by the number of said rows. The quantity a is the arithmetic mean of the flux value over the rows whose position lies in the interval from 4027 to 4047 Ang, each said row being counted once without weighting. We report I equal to 22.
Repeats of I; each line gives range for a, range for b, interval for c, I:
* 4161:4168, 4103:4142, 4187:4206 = -253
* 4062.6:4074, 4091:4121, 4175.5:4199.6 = 36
